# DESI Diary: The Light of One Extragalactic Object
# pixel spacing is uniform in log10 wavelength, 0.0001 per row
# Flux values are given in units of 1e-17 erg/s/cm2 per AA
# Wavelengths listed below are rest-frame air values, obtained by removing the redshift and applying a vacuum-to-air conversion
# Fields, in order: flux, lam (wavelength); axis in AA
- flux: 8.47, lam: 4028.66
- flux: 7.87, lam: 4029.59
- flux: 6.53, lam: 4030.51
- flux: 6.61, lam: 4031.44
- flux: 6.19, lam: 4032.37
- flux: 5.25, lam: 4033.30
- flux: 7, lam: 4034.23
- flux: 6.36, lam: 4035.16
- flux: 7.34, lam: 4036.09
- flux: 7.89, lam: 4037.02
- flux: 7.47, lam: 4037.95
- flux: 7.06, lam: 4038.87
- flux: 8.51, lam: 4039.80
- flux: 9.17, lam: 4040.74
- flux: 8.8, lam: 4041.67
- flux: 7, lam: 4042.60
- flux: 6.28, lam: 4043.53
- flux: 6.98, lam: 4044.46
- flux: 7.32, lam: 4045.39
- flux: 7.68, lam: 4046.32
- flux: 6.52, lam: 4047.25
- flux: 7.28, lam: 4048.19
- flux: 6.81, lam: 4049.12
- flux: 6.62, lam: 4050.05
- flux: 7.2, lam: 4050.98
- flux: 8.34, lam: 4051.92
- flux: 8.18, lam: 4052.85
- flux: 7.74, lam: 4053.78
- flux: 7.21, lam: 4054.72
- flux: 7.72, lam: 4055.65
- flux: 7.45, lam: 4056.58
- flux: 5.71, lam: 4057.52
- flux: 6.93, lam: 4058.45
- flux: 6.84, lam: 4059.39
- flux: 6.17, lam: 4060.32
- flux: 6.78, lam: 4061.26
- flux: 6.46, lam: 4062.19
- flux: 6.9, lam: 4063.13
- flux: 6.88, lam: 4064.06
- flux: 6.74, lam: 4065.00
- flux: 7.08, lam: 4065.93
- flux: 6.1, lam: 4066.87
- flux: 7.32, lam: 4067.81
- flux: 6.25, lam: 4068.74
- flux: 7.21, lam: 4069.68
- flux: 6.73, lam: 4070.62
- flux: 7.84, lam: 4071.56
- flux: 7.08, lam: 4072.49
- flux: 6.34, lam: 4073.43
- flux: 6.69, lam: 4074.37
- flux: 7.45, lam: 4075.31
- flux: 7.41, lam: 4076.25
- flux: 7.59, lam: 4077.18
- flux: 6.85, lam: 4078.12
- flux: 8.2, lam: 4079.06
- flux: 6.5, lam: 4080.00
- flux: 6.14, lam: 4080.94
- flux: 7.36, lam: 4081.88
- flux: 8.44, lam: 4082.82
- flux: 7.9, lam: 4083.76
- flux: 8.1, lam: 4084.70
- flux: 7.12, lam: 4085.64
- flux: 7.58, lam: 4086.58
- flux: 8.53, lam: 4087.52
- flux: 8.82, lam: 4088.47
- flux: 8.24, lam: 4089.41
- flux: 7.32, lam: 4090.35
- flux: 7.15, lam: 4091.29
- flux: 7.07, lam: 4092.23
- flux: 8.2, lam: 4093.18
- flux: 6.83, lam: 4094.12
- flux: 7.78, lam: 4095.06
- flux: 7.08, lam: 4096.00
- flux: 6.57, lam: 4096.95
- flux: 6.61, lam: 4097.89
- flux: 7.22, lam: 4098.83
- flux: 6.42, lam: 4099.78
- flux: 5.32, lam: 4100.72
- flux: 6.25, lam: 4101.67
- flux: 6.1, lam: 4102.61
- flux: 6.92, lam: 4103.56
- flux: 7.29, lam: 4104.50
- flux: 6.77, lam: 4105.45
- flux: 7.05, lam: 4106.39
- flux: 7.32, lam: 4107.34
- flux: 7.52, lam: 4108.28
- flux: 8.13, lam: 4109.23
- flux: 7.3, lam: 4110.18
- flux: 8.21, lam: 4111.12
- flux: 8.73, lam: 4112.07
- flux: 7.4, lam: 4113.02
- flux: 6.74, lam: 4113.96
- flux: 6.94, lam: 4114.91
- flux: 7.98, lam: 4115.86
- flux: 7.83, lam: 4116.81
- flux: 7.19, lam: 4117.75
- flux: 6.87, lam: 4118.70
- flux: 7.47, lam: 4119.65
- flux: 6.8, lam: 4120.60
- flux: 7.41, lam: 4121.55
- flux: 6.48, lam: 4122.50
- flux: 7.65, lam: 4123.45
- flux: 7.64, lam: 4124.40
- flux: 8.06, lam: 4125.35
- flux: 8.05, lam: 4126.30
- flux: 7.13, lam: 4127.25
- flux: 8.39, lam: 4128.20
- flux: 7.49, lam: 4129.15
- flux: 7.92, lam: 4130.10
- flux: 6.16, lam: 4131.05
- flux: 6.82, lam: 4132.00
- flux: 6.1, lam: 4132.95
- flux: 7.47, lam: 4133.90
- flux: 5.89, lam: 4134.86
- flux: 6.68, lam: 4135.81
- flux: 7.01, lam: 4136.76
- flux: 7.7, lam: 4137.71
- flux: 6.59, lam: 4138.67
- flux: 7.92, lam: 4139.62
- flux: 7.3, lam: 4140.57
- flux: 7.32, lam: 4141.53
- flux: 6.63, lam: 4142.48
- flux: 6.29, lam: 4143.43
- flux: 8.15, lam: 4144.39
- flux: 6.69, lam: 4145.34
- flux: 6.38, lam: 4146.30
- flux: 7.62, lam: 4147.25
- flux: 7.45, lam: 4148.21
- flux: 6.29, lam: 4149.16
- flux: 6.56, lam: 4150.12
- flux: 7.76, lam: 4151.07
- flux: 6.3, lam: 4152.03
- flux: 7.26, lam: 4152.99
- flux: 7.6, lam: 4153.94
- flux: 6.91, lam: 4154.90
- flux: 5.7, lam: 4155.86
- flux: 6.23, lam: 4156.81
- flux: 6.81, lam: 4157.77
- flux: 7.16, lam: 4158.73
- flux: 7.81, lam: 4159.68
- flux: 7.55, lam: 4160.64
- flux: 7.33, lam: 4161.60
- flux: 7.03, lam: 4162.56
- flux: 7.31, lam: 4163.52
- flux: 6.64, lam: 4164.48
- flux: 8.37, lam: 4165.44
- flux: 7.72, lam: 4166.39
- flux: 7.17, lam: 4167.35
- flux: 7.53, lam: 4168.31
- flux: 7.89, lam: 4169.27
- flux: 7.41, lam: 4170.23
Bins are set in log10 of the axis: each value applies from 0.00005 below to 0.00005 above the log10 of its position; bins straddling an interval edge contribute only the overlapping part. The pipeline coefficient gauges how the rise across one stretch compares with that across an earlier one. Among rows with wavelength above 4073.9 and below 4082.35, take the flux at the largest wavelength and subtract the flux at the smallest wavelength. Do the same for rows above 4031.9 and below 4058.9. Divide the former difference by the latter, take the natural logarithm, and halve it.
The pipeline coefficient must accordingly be 0.0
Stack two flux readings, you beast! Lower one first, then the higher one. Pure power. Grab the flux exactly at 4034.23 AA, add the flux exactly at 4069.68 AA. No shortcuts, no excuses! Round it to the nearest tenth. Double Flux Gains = 14.2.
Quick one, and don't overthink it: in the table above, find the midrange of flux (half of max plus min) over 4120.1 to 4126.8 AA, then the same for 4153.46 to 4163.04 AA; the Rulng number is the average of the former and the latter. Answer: 7.01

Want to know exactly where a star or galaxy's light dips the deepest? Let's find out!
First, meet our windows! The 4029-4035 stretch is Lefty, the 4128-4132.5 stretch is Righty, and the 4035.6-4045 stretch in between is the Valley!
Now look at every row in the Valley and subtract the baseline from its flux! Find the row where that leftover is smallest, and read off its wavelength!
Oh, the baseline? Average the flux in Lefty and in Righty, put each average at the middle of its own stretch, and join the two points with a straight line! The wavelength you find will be 4043.53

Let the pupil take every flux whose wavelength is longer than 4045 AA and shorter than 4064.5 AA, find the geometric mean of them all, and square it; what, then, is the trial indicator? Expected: 49.8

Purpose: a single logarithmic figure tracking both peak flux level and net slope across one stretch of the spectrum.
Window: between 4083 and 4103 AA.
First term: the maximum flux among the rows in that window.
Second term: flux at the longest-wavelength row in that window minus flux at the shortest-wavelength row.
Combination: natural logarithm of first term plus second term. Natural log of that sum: 1.95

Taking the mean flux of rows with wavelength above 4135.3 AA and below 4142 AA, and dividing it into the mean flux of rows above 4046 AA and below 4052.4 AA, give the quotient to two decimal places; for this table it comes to 1.00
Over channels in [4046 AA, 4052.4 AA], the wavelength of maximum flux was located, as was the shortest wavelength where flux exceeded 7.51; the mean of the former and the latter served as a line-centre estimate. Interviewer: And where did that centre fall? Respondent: 4049.1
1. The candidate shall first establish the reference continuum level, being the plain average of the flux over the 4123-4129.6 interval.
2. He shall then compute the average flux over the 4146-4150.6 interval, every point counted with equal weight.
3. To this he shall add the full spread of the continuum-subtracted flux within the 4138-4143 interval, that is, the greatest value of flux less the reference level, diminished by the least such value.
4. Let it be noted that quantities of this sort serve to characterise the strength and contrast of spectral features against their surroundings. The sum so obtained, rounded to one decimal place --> 8.2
